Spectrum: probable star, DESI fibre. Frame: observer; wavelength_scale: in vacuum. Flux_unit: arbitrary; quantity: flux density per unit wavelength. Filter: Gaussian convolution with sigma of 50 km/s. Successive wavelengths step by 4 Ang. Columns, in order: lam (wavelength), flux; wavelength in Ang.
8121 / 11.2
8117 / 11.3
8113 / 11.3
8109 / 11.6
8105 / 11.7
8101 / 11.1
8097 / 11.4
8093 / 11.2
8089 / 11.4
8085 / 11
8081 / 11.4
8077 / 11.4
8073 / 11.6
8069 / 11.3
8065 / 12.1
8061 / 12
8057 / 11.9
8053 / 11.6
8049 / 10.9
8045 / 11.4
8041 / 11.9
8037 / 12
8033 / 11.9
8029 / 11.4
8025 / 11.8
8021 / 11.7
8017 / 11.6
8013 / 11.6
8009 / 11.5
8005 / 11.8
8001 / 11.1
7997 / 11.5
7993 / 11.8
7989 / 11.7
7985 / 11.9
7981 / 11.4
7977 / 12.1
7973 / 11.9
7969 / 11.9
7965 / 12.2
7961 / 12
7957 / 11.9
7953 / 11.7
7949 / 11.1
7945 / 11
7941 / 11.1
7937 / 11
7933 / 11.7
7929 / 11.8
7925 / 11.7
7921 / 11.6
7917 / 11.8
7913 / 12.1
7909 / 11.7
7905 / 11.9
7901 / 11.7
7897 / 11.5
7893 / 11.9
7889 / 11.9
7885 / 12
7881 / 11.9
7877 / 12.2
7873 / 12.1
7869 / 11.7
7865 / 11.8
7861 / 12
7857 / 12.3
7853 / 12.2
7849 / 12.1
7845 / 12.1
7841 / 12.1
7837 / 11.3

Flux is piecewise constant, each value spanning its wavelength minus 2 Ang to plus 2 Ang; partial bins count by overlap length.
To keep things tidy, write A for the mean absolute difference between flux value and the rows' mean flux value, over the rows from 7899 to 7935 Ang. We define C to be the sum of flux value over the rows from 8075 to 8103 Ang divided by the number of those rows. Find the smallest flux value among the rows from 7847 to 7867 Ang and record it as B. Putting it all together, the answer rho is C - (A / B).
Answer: 11.3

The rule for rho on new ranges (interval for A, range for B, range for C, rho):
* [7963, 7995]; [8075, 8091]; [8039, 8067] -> 11.7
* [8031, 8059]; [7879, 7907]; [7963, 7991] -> 11.8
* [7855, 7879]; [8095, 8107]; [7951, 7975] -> 11.9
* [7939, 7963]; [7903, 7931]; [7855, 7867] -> 12.0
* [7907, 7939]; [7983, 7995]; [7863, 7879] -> 11.9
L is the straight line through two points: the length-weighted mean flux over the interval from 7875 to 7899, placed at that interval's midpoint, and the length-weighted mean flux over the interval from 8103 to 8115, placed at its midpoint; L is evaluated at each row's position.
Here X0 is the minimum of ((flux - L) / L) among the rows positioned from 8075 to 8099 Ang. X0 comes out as -0.05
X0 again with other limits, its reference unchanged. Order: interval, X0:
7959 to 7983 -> -0.03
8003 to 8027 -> -0.02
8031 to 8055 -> -0.06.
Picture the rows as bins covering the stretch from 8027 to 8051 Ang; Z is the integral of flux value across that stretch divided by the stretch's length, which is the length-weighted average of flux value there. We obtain 11.6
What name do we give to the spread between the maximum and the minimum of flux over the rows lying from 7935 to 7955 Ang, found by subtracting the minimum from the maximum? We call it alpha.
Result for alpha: 0.70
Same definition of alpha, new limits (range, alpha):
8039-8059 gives 1.00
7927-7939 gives 0.80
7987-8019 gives 0.70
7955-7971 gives 0.30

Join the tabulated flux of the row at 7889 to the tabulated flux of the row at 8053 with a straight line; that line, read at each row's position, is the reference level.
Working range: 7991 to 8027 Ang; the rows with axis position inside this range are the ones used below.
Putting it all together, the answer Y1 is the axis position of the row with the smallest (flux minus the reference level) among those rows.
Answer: 8001 Ang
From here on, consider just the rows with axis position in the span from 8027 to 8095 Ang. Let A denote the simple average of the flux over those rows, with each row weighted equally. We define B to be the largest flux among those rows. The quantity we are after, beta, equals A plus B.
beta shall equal 23.7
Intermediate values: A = 11.6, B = 12.1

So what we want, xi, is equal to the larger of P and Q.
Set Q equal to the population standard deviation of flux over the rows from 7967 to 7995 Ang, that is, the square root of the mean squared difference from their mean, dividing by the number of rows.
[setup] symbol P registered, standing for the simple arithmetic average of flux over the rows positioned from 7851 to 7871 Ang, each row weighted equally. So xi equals 12.0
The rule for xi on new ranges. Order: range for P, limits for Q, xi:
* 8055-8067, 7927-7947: 12.0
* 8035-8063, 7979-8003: 11.7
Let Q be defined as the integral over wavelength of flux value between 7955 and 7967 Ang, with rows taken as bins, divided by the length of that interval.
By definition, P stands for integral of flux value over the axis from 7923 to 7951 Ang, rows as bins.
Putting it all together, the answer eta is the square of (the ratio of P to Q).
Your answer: 697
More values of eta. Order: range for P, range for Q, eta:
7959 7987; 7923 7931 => 806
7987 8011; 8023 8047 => 560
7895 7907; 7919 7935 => 144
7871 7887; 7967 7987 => 265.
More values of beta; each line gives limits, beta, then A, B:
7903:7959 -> 23.7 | 11.6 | 12.1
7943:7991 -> 23.9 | 11.7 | 12.2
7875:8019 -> 23.9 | 11.7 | 12.2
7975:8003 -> 23.7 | 11.6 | 12.1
